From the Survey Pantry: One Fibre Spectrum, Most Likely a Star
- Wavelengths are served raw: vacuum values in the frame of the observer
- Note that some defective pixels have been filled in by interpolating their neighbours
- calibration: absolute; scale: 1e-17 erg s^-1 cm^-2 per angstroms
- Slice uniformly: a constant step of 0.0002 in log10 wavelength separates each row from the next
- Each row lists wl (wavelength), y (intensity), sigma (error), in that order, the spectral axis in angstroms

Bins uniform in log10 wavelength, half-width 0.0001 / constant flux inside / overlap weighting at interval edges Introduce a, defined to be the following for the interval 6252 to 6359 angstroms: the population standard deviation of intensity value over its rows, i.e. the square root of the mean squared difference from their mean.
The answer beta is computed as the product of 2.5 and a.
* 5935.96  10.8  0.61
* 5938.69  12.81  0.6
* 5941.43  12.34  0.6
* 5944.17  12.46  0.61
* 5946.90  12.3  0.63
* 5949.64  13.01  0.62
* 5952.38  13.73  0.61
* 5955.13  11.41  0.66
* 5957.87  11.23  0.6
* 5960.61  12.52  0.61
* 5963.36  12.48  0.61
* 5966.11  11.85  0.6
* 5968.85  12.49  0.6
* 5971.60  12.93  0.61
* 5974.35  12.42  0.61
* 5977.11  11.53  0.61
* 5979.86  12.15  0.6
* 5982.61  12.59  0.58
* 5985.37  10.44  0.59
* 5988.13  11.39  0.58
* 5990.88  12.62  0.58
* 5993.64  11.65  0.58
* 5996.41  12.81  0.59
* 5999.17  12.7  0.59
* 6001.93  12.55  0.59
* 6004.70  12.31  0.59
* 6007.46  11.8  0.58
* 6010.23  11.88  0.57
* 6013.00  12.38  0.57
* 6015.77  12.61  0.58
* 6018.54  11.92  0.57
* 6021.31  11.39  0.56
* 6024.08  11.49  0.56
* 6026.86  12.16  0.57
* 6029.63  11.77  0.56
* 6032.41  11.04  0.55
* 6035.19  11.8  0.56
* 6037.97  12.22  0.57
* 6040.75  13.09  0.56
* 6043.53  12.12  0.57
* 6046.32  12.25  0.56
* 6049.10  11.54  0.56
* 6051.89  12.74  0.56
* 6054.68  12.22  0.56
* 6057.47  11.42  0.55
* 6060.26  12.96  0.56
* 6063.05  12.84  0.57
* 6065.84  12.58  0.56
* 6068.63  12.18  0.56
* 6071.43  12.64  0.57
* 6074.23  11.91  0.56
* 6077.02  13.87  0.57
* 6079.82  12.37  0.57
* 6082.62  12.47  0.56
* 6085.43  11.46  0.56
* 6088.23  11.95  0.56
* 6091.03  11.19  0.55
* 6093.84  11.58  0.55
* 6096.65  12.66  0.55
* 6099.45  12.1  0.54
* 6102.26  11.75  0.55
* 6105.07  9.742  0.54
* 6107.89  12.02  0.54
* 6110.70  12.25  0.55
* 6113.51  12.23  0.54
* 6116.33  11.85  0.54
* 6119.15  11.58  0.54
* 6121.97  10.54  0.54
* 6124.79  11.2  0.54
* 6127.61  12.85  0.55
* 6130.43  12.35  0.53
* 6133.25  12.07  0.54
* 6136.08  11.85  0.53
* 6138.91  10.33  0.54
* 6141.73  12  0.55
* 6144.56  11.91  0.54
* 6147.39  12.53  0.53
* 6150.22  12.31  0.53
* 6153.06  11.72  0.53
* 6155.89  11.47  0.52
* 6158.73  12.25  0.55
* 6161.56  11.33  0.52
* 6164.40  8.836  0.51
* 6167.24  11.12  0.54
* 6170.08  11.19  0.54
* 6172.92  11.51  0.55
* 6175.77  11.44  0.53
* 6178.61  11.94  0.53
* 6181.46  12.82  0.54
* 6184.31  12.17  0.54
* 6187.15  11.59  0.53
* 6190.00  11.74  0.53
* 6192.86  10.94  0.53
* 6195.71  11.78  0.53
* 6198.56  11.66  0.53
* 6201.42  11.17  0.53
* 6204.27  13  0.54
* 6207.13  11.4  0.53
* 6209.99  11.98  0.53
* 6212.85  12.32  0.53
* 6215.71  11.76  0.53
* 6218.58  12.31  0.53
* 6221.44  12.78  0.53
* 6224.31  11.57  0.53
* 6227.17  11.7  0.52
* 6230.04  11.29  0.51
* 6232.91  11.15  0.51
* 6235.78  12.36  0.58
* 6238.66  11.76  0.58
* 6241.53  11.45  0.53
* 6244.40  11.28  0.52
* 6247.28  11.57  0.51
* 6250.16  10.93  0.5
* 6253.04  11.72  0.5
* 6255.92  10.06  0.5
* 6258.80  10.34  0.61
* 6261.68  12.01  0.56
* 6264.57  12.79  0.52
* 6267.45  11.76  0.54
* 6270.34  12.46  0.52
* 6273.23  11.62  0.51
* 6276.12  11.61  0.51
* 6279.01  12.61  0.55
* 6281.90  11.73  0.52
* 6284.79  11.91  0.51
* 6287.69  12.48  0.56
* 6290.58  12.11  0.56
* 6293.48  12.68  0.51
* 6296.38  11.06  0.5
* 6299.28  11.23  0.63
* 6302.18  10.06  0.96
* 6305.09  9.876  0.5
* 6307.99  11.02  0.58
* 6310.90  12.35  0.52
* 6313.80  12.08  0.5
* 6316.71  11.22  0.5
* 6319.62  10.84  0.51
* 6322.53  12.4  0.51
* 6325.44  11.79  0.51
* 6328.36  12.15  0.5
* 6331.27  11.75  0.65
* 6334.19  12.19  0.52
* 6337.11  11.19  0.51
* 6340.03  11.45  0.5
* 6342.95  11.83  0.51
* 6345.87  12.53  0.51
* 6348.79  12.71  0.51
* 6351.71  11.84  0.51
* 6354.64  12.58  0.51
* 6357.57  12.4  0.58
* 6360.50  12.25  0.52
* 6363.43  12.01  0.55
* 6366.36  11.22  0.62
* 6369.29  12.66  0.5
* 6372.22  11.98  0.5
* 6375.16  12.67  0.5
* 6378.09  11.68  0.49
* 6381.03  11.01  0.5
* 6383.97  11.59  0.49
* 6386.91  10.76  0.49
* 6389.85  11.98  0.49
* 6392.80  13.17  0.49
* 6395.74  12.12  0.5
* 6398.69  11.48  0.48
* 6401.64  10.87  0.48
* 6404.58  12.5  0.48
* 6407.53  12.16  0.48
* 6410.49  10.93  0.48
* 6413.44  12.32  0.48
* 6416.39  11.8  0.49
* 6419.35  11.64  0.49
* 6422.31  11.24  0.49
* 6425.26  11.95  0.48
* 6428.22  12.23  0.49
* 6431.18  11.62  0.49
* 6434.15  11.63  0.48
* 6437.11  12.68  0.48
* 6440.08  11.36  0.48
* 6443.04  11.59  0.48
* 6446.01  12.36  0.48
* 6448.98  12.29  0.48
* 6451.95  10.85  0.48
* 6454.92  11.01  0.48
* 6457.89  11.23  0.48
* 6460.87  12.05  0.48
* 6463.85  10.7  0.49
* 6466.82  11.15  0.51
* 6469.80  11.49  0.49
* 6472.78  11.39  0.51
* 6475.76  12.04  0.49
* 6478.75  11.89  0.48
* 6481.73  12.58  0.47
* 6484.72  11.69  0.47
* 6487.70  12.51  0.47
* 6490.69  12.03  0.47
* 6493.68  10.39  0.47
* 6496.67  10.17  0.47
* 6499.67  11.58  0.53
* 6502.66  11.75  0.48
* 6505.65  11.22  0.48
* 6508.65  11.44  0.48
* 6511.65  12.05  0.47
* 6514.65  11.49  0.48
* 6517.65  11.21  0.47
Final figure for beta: 1.92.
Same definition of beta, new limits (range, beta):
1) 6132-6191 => 2.05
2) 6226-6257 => 1.39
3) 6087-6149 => 1.86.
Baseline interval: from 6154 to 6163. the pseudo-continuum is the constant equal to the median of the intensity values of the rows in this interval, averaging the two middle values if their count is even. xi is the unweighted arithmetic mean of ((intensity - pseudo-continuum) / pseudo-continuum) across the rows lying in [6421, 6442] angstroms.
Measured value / 0.030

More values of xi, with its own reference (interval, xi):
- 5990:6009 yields 0.077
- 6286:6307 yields -0.010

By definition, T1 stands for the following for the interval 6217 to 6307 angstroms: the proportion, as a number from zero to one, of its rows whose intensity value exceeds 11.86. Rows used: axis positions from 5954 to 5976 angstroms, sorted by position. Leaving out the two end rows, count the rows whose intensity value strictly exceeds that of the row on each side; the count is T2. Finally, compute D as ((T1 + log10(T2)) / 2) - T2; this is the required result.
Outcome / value -1.7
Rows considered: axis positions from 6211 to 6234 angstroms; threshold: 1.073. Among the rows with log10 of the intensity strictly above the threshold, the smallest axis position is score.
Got 6212.85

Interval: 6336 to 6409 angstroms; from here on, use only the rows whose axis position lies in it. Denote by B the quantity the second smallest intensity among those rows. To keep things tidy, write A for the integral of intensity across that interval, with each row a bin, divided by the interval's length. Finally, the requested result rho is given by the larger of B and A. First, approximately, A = 12.0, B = 10.87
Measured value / 12.0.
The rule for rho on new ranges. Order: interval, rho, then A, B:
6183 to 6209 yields 11.7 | 11.7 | 11.17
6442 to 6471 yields 11.5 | 11.5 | 10.85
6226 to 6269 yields 11.5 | 11.5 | 10.34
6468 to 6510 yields 11.6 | 11.6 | 10.39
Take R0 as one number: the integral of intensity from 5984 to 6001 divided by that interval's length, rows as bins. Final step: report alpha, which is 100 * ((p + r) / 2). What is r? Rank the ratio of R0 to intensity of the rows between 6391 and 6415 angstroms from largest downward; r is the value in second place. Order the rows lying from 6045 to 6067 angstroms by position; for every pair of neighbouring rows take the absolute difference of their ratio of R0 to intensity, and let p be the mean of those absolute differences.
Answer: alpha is 57.7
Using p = 0.060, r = 1.09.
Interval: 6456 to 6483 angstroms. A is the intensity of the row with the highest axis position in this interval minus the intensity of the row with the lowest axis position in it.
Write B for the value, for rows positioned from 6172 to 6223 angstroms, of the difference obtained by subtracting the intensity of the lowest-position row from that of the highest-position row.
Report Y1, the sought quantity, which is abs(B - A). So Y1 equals 0.08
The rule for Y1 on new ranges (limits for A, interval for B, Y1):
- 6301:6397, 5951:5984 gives 3.20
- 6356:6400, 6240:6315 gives 1.55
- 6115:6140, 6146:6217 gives 0.75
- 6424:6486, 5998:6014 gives 0.06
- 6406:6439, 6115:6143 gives 0.37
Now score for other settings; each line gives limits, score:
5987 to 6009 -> 5990.88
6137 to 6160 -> 6141.73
